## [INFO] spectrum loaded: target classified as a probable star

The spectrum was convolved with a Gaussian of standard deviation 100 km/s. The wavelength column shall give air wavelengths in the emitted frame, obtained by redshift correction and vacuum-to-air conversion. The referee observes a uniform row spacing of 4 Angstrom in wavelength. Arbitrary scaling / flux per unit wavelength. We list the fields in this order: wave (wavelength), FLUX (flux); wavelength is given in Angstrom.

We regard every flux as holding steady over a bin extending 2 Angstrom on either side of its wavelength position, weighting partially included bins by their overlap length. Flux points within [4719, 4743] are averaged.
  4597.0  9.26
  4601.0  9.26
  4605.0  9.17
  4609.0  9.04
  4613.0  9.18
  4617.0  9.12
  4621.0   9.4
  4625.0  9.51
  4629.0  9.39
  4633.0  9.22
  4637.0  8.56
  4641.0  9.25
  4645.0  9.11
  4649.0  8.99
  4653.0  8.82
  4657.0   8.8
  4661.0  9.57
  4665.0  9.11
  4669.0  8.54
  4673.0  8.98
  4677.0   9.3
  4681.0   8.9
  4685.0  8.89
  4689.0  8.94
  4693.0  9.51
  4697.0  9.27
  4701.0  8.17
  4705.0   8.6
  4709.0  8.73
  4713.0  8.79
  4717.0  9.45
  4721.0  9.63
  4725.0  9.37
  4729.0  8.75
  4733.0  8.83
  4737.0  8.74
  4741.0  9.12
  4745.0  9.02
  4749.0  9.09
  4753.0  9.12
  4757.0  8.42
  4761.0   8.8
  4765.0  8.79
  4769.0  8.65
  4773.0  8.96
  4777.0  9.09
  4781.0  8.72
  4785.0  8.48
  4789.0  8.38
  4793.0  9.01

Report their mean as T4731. 9.07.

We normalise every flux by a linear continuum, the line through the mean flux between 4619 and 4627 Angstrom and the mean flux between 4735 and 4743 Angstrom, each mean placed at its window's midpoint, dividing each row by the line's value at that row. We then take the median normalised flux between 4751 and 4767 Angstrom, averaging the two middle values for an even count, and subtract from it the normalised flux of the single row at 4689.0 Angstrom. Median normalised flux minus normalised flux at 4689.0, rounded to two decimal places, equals 0.02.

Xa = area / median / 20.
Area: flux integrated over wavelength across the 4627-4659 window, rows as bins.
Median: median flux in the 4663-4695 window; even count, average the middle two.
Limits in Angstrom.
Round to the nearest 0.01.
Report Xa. 1.61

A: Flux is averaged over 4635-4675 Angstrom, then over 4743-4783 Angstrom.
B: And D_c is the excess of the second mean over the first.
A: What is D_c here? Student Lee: -0.11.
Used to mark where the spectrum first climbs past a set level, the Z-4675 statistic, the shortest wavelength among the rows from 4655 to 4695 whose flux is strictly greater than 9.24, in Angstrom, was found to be 4661.0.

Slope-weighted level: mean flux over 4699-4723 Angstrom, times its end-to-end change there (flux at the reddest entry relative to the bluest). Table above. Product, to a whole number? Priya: 13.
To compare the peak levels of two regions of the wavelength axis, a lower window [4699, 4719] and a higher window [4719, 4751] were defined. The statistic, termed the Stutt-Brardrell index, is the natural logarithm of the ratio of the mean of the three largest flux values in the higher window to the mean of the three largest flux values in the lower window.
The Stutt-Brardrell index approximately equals 0.042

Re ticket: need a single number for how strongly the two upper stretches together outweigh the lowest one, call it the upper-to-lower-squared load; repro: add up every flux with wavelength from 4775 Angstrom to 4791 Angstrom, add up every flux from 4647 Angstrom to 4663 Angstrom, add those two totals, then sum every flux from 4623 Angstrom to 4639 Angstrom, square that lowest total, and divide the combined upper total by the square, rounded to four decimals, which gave 0.0527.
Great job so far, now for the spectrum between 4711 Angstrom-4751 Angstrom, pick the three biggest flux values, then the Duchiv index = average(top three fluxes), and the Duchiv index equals 9.48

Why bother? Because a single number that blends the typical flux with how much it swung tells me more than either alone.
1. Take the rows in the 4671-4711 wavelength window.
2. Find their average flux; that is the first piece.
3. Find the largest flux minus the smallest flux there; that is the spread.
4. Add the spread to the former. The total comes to 10.3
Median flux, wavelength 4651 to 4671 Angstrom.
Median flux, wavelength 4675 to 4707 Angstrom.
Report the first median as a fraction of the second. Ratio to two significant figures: 0.99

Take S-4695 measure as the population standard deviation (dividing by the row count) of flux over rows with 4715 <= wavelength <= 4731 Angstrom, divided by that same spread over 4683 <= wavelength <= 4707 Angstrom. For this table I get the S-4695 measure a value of 0.76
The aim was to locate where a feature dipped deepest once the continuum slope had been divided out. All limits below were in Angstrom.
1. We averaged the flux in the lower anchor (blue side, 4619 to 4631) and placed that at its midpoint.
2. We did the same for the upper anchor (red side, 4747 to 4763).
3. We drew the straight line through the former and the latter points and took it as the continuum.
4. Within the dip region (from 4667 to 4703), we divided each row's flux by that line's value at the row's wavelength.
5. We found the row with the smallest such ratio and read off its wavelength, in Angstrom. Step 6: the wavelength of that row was 4701.0 Angstrom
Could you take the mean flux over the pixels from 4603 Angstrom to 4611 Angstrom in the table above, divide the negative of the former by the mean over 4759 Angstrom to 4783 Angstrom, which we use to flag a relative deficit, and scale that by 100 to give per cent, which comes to -103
